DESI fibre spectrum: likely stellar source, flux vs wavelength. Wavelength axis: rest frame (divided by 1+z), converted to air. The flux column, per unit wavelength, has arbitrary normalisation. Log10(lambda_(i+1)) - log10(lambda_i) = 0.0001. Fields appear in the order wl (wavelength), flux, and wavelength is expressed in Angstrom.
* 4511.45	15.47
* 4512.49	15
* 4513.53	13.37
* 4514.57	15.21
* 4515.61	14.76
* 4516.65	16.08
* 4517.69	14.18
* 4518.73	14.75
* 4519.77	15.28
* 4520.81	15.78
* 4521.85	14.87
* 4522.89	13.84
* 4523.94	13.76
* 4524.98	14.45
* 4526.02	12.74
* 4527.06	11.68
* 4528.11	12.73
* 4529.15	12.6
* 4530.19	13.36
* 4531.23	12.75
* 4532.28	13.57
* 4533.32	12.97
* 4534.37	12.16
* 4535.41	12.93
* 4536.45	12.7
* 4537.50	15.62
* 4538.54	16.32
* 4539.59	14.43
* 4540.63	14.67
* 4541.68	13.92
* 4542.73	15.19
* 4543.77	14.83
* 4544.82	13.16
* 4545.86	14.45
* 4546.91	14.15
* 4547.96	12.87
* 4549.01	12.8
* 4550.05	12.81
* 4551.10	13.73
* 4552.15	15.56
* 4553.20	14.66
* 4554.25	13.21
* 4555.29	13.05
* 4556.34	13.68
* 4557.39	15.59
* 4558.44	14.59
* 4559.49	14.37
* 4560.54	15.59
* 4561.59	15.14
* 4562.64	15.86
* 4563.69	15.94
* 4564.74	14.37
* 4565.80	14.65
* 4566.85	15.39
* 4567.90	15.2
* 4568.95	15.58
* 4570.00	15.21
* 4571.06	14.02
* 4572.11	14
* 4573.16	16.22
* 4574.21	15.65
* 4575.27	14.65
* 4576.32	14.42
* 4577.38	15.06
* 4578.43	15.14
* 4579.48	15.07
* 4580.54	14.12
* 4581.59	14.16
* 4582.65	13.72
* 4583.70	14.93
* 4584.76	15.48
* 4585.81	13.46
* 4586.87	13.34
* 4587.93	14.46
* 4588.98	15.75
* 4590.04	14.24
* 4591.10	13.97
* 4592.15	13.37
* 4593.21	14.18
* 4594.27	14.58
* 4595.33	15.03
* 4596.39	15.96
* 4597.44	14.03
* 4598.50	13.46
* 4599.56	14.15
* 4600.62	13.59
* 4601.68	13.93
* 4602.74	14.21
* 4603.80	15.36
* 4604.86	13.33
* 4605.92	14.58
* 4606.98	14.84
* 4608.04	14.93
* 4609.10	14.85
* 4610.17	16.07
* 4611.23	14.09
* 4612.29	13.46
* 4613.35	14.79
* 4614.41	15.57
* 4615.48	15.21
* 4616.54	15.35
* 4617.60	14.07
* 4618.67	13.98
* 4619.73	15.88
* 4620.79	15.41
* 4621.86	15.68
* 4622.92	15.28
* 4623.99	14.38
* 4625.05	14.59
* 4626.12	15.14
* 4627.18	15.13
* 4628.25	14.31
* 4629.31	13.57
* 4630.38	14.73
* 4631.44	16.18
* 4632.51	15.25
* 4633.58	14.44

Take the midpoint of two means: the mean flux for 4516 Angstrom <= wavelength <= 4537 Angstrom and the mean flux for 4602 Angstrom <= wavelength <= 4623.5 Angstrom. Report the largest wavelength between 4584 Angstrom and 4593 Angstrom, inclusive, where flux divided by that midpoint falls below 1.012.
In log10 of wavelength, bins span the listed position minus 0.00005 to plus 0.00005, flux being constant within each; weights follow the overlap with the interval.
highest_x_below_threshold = 4592.15 Angstrom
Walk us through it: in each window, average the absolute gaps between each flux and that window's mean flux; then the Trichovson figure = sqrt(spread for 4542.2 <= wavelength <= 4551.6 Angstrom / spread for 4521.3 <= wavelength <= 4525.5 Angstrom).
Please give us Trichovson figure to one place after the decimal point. 1.3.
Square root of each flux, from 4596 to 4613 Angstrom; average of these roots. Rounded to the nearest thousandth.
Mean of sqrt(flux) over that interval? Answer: 3.797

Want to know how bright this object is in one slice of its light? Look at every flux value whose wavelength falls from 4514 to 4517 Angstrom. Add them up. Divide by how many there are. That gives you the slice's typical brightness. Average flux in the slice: 15.3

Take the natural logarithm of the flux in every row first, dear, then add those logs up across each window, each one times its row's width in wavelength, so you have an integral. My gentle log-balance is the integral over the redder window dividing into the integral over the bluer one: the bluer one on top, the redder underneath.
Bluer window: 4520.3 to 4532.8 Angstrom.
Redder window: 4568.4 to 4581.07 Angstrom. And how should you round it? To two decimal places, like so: 0.95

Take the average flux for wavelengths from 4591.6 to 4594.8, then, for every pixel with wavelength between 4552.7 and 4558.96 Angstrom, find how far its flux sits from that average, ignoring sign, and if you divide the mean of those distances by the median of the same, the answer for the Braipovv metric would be 1.13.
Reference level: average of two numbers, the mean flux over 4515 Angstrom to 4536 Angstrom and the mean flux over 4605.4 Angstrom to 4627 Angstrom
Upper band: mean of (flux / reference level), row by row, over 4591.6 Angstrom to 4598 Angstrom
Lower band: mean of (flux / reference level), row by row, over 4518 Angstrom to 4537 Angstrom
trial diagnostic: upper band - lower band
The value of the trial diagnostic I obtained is 0.072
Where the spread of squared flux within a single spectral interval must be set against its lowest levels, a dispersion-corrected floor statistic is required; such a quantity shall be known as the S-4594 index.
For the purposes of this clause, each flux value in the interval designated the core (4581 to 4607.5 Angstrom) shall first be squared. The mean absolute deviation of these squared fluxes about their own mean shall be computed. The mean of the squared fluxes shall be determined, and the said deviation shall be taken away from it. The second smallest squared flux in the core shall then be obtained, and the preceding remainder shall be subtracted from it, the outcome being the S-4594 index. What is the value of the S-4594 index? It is -10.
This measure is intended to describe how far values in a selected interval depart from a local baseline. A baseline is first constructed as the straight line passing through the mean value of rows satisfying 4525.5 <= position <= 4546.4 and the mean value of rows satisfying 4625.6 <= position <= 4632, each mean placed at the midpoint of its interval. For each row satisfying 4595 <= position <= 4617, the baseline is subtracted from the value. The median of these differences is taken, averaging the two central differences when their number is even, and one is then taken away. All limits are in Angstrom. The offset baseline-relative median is -0.9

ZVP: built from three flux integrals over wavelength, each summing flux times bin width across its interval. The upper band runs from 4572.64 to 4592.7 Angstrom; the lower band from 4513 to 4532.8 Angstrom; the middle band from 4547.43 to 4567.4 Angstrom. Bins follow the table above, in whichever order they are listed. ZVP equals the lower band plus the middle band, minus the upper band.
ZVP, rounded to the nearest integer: 272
